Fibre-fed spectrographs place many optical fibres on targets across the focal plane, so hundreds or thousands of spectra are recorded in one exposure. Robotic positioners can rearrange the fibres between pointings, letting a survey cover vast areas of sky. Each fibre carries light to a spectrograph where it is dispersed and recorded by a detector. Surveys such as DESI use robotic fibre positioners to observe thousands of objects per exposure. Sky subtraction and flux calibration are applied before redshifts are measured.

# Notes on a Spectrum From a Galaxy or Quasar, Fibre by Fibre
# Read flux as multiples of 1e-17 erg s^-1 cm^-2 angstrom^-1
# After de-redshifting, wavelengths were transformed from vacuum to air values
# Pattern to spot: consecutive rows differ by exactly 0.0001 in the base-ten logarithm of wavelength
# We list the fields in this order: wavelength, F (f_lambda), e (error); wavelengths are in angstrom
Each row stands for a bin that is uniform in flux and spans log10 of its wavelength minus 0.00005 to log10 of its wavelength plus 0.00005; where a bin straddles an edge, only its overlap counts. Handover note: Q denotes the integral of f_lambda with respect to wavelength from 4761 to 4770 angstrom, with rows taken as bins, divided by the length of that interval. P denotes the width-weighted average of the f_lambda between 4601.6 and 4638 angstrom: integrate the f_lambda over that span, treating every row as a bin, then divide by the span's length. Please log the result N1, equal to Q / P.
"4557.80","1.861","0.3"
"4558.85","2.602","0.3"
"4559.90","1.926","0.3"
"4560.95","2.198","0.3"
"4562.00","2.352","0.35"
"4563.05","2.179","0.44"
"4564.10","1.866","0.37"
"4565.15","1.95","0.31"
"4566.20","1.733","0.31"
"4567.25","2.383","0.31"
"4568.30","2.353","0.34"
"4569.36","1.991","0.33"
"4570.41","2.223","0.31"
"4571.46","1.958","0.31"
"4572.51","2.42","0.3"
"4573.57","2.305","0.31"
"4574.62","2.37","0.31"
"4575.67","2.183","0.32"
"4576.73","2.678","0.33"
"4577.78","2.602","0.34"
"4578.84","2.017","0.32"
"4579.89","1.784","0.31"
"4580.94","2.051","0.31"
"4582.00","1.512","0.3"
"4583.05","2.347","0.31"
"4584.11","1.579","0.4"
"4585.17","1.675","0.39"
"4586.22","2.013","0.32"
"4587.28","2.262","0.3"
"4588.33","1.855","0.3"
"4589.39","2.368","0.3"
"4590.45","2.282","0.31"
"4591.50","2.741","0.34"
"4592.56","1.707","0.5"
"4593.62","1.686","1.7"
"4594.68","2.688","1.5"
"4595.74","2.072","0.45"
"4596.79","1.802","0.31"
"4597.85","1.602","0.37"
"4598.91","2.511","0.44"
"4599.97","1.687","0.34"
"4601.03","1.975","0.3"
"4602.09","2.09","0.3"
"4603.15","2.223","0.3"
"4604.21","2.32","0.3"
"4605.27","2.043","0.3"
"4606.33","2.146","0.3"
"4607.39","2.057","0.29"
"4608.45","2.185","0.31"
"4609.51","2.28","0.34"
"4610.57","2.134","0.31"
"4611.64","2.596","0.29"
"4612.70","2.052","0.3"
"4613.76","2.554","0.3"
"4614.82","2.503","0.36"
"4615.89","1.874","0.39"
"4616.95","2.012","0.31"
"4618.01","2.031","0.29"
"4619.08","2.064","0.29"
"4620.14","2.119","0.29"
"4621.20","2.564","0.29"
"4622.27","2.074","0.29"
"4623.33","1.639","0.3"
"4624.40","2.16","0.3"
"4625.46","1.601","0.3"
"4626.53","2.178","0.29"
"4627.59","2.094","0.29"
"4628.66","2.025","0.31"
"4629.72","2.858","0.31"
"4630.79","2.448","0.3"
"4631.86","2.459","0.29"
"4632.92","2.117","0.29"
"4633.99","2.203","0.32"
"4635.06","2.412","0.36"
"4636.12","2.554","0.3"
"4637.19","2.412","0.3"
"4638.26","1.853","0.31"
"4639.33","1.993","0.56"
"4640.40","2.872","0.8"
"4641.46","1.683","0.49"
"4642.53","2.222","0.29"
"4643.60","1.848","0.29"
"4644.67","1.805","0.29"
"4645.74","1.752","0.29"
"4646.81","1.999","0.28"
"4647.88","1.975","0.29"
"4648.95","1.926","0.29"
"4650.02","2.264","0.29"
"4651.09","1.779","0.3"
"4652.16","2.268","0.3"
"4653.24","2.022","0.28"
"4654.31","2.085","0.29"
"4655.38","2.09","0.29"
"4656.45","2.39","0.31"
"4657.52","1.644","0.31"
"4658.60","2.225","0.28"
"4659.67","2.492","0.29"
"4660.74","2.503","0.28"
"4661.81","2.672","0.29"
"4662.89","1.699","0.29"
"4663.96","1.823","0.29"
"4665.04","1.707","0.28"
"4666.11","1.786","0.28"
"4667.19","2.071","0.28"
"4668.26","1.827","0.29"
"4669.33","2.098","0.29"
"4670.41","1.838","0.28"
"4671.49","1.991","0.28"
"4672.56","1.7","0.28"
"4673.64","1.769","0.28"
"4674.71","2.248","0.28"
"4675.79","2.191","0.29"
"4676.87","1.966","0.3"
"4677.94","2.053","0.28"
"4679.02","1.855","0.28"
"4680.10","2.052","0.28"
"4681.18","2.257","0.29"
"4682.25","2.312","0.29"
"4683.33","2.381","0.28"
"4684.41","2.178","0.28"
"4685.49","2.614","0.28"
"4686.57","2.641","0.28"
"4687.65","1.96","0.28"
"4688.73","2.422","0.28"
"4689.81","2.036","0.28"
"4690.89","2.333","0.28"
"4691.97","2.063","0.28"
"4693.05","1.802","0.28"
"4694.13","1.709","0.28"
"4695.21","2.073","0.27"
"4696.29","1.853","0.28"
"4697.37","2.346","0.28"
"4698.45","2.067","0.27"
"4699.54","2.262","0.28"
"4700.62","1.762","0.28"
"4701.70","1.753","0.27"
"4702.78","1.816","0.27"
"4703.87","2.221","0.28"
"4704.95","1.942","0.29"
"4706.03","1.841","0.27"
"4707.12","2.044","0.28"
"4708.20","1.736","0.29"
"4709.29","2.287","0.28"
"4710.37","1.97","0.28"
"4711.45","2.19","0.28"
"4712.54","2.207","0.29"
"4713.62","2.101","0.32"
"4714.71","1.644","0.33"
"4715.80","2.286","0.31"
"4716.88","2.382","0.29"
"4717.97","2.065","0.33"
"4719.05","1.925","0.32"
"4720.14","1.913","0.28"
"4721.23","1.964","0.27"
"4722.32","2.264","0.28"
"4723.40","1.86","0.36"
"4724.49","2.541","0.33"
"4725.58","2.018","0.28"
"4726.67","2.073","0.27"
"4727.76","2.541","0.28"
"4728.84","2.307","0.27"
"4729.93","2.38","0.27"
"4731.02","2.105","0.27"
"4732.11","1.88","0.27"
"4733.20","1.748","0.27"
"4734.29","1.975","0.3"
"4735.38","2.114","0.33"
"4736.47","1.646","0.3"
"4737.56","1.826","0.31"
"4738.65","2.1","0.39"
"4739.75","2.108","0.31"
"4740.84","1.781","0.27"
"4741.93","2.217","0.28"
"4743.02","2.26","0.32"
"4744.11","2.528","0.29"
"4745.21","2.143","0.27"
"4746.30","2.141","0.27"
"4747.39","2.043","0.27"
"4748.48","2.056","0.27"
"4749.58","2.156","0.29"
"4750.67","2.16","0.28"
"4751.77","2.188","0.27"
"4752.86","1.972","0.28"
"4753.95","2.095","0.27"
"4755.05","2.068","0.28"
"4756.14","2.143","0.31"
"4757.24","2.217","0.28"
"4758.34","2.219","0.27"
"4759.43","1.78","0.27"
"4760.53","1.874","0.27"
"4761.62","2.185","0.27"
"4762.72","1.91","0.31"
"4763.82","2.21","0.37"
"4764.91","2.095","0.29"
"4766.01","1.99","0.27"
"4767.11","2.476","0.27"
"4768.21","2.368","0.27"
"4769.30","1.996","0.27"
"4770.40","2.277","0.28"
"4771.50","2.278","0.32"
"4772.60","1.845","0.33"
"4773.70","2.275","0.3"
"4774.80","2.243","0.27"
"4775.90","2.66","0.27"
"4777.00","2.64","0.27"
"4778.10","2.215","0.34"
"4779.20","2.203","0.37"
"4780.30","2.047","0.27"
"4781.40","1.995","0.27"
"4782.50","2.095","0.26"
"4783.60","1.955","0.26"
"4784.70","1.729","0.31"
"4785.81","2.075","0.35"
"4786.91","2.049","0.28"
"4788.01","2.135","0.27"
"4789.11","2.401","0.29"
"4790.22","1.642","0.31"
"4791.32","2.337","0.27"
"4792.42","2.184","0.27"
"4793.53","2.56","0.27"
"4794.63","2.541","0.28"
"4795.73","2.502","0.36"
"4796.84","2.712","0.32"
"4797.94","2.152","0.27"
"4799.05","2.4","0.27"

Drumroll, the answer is 0.977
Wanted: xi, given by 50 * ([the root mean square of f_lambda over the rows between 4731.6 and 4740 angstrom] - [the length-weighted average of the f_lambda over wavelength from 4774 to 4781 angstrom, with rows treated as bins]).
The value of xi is -20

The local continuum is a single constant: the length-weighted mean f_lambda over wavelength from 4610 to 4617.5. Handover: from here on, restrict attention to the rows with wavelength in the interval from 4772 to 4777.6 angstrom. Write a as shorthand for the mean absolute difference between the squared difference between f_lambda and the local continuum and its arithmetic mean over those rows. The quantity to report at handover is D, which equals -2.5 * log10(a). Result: 2.77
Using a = 0.078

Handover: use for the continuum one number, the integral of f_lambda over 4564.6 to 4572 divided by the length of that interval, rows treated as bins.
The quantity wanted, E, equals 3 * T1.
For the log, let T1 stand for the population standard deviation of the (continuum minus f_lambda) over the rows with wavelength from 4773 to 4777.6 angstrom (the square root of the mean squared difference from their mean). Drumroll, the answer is 0.59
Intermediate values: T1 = 0.196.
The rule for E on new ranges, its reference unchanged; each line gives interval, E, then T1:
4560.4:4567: 0.64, 0.214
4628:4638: 0.71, 0.235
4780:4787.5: 0.35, 0.116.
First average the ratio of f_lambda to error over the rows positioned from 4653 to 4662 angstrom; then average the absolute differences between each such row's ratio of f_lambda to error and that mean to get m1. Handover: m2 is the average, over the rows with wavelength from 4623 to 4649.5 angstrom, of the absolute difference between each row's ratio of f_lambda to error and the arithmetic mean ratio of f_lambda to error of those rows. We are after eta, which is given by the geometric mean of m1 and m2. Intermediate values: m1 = 0.86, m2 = 1.11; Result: 0.98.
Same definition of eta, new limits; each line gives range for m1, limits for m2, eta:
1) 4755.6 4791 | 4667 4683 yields 0.69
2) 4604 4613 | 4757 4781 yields 0.67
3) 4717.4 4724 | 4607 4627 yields 0.74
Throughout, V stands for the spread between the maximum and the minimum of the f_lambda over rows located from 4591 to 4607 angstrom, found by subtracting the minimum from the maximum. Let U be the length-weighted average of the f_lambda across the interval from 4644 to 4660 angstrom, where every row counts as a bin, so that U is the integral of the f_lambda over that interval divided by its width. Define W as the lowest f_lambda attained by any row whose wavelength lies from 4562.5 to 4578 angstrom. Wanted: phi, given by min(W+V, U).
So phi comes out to 2.040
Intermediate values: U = 2.04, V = 1.14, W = 1.733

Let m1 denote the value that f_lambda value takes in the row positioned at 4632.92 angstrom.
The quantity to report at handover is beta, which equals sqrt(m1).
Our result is 1.45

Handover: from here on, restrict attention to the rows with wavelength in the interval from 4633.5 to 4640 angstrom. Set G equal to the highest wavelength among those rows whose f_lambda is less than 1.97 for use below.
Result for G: 4638.26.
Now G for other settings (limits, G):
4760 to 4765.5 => 4762.72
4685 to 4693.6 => 4693.05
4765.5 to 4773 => 4772.60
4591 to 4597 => 4596.79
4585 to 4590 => 4588.33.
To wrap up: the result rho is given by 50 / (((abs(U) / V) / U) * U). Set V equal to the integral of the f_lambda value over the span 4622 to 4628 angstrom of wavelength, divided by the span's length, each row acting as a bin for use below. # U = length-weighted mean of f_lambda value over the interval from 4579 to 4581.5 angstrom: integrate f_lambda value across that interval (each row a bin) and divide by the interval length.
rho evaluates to 50.5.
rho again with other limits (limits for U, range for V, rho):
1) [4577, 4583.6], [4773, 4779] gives 57.3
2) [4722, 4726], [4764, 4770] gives 50.4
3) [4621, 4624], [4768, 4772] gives 54.5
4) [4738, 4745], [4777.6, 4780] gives 50.8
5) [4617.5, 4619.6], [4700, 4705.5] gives 46.7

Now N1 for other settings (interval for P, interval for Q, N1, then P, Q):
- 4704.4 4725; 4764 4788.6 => 1.051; 2.06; 2.17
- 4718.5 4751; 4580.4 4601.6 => 0.966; 2.09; 2.02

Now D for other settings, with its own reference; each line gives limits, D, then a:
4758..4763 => 2.83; 0.074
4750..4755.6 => 4.24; 0.020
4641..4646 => 2.71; 0.083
